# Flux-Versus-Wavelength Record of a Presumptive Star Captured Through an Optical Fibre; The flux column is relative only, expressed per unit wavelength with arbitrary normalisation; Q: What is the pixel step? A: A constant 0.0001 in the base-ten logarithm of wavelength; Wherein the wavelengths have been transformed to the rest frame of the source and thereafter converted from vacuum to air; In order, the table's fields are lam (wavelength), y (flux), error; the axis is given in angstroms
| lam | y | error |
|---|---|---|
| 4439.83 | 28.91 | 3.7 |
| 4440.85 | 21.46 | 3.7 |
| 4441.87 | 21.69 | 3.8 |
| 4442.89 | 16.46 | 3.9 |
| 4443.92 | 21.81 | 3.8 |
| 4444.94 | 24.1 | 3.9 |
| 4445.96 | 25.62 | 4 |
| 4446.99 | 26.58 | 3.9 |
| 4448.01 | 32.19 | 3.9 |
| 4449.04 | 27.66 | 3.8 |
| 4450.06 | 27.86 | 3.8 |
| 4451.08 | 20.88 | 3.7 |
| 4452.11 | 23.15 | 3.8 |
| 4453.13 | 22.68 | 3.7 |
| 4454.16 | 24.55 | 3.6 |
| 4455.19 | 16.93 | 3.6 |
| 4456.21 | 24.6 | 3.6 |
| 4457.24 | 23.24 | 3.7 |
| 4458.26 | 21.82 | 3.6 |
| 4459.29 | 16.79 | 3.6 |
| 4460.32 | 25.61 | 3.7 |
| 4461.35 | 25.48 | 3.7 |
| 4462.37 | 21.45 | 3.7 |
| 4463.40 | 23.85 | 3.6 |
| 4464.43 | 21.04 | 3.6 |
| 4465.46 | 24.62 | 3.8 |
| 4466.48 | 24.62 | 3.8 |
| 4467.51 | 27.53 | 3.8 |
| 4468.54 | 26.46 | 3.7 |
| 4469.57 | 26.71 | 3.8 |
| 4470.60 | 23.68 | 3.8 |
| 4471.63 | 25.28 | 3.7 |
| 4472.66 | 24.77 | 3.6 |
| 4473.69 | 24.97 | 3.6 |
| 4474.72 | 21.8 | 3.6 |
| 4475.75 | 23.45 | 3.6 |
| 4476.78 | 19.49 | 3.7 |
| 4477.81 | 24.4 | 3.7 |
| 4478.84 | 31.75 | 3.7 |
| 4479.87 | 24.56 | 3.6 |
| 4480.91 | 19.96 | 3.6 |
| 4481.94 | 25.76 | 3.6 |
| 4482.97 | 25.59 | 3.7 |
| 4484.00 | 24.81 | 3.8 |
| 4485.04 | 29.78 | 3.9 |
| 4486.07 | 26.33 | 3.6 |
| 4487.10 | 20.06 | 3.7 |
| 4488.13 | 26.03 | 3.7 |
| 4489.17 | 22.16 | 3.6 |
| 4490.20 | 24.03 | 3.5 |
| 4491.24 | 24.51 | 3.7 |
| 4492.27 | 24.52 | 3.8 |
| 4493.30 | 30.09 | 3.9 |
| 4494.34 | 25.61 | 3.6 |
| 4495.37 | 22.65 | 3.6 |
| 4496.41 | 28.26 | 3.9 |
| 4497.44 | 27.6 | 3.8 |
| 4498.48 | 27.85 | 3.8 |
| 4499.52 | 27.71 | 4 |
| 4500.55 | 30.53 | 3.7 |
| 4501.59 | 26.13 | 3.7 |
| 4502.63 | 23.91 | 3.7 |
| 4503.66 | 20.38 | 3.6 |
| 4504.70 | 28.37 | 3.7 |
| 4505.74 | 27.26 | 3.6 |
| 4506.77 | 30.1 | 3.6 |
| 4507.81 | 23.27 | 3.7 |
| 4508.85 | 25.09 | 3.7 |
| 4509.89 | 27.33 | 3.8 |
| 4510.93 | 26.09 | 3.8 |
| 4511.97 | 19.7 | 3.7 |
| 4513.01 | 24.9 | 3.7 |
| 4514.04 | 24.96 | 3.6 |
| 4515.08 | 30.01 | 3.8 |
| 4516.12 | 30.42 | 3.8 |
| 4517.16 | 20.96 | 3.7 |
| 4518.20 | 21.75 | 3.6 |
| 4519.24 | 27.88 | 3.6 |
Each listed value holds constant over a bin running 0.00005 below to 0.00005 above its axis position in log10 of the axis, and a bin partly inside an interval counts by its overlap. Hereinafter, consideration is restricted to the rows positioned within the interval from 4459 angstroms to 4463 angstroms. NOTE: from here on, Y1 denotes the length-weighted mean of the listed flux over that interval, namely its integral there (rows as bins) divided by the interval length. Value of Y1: 23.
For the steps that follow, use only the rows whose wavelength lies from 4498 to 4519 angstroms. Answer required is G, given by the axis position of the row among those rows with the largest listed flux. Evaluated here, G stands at 4500.55 angstroms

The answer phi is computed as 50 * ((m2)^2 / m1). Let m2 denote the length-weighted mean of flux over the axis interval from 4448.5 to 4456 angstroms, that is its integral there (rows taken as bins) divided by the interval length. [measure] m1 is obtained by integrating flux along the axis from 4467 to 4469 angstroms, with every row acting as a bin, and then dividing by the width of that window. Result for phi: 1020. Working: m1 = 27.0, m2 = 23.5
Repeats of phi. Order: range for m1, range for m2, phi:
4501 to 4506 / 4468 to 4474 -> 1274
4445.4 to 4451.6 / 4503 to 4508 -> 1265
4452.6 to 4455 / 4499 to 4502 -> 1754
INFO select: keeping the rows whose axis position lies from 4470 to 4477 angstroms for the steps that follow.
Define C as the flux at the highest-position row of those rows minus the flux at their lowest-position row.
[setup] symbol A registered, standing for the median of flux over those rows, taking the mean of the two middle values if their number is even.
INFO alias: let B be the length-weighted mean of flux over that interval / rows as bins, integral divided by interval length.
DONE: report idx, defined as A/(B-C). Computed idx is 0.85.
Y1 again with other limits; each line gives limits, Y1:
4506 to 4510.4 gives 27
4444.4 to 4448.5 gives 27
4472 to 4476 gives 24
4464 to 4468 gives 25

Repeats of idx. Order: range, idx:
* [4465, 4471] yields 0.96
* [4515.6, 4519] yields 0.65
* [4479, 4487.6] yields 0.86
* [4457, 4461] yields 1.15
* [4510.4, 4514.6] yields 0.99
